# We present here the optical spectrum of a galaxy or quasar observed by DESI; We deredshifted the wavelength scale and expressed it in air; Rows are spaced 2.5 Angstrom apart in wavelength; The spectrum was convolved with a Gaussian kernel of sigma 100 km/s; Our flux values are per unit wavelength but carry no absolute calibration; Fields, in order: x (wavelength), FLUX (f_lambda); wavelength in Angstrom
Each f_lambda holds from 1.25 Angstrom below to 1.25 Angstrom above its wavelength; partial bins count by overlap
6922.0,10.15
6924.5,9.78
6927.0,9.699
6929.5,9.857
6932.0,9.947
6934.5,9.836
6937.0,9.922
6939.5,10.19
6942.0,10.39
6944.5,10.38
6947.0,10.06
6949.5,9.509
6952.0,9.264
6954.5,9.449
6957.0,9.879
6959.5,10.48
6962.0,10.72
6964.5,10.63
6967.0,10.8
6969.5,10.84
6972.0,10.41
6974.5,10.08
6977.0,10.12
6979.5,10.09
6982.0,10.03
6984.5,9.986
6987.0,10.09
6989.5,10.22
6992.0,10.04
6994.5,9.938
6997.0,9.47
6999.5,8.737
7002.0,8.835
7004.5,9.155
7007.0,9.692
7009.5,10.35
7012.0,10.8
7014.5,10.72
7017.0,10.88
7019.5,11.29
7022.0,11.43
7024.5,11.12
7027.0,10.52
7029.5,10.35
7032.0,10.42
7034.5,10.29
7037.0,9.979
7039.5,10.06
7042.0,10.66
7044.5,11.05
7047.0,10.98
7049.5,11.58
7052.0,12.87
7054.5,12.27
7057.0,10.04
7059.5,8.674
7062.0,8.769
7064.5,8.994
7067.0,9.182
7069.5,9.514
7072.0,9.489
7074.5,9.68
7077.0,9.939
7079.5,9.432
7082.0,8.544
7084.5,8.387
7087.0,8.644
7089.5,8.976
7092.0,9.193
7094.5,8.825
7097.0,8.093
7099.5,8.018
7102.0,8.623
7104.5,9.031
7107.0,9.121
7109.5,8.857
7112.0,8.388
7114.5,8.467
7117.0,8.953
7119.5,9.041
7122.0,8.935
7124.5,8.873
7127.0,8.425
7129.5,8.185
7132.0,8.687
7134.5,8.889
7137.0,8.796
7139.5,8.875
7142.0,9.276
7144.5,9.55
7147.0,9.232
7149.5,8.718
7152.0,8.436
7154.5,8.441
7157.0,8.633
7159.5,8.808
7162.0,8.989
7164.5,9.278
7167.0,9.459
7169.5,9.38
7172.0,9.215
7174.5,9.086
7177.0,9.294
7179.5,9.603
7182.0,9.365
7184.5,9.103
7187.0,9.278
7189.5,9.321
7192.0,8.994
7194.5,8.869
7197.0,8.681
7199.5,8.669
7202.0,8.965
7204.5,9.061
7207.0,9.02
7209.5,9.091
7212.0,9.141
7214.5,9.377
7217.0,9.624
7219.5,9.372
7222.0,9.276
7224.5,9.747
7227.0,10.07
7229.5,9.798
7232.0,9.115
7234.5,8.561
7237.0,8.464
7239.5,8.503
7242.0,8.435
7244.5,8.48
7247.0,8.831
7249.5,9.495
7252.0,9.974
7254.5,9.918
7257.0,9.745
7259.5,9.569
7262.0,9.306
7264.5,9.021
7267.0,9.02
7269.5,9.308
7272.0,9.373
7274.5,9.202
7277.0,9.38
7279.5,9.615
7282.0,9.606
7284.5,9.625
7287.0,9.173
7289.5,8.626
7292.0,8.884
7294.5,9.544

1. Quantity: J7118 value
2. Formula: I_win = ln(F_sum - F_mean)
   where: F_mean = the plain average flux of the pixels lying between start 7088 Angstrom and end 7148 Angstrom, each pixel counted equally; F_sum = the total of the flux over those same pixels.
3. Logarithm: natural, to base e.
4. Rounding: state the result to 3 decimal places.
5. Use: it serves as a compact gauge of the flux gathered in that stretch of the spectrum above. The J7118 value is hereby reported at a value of 5.311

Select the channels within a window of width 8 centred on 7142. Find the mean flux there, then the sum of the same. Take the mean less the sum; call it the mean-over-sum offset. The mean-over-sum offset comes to -18.5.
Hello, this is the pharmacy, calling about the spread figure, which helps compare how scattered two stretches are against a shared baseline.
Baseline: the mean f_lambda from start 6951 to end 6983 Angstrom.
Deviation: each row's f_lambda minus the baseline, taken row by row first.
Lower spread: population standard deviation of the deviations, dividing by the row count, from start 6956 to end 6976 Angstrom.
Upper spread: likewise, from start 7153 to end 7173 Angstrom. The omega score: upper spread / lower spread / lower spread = 3.3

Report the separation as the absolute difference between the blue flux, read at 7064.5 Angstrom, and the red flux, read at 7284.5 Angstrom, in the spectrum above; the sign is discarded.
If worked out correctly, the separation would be 0.63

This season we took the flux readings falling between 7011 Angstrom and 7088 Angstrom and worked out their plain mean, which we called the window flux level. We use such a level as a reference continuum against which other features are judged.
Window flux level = 10.2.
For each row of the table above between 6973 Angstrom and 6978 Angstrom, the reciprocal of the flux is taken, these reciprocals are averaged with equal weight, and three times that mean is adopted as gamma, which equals 0.297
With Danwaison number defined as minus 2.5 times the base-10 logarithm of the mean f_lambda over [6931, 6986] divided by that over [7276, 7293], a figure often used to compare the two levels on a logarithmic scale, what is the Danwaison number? -0.10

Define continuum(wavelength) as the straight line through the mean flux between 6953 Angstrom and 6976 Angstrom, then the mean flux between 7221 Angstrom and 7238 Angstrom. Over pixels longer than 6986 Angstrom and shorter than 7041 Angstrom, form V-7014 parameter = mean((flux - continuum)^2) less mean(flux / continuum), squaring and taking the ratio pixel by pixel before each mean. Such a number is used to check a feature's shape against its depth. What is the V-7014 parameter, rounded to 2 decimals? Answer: -0.46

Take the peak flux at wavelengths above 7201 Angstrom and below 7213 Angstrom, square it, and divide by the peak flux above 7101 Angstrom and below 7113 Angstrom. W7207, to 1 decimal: 9.2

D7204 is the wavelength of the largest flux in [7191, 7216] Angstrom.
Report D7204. 7214.5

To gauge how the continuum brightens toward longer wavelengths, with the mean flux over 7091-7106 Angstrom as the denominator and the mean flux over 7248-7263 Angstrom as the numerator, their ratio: 1.12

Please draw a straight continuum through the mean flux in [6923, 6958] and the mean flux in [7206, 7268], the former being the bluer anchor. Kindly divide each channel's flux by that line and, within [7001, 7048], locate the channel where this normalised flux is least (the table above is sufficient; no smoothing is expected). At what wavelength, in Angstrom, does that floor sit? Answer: 7002.0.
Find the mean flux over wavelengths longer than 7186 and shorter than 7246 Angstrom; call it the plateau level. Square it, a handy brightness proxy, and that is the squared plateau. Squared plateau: 82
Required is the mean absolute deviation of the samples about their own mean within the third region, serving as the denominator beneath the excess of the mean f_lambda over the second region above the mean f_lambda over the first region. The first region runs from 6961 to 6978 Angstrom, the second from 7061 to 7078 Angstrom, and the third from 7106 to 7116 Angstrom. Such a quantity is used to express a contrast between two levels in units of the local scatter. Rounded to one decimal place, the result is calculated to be -4.1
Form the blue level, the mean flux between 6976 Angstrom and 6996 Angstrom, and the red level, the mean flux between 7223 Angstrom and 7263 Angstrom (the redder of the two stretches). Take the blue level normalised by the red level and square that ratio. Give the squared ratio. 1.18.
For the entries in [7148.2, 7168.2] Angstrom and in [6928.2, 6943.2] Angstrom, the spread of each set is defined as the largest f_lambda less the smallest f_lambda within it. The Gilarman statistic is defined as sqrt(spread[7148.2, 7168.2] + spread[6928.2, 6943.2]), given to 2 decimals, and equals 1.26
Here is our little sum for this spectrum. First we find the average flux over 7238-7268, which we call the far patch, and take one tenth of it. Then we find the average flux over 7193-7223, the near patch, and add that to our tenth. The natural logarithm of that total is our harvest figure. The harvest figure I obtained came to 2.30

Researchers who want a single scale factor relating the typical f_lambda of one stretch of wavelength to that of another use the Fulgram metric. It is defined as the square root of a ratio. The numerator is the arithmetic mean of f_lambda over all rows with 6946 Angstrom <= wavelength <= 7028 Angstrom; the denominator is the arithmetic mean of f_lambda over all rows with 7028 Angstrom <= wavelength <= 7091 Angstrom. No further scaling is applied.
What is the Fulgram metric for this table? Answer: 1.01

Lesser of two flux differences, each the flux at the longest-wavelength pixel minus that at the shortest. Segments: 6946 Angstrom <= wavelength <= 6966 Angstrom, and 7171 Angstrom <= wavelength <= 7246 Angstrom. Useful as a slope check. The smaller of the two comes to -0.7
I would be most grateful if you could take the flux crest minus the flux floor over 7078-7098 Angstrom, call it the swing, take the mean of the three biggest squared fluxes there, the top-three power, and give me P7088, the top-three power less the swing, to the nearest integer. 83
